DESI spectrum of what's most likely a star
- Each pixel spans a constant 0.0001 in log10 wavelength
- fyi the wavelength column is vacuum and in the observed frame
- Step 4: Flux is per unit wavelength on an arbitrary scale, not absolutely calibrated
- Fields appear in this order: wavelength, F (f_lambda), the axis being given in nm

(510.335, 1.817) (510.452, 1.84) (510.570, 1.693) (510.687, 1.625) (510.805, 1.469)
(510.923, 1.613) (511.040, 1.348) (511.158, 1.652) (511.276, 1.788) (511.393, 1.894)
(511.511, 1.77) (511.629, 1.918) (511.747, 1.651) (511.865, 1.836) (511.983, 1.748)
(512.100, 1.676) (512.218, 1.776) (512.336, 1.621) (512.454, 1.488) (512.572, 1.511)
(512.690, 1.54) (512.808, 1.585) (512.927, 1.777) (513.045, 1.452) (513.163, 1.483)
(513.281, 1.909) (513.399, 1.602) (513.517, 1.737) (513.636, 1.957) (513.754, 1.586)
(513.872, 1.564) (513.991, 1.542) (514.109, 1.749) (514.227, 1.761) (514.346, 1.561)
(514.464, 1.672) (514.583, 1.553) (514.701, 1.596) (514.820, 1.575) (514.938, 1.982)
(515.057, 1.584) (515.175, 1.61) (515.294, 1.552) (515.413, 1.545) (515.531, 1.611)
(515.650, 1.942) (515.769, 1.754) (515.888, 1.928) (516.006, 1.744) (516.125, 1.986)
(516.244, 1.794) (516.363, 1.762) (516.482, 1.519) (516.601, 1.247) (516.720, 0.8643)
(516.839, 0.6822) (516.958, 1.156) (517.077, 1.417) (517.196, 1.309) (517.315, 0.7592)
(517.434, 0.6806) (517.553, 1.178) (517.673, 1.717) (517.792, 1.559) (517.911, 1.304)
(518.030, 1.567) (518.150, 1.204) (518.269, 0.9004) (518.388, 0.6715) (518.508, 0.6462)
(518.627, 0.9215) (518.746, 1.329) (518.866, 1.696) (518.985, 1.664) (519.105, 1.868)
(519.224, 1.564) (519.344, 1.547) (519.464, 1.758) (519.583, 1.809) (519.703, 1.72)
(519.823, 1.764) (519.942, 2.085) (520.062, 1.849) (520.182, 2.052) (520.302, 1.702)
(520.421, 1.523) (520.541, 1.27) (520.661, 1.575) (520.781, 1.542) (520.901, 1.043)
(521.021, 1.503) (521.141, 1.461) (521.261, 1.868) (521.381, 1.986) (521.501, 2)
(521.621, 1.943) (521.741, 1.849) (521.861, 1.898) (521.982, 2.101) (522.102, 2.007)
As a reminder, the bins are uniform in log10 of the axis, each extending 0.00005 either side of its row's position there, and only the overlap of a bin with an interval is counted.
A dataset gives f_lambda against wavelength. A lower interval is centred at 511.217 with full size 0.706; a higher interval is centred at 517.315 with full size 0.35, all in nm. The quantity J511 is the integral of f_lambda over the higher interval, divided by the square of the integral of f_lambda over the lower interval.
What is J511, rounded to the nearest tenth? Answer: 0.2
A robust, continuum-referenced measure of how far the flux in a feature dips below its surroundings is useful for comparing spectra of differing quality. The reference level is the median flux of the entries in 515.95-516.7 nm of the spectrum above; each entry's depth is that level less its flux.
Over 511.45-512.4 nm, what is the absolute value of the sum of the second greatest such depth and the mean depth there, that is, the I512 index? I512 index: 0.11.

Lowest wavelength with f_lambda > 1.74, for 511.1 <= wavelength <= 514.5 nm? 511.276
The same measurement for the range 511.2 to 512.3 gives 511.276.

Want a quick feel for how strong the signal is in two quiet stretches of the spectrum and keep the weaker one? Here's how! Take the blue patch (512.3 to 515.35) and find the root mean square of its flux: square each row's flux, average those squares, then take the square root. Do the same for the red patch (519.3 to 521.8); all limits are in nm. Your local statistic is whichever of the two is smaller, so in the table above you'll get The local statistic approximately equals 1.64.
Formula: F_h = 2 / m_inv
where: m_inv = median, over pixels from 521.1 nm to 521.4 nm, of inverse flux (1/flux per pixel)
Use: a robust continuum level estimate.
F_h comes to 3.7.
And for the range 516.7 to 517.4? 2.0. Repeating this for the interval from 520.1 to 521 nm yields 3.1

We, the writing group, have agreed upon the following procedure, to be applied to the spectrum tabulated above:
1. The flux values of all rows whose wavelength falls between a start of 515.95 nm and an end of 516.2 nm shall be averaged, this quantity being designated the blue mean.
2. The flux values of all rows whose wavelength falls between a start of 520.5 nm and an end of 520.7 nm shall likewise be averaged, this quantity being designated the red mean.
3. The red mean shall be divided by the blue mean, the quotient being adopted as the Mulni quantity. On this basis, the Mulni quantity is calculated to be 0.76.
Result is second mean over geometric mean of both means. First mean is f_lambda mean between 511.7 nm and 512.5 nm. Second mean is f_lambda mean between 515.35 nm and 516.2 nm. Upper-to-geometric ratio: 1.03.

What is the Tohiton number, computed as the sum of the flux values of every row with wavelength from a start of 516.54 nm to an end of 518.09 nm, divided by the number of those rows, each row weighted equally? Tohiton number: 1.19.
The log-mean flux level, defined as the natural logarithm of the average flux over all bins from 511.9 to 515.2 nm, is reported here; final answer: 0.50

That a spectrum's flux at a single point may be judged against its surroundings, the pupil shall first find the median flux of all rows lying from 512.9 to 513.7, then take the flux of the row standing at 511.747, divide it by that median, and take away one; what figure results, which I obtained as -0.05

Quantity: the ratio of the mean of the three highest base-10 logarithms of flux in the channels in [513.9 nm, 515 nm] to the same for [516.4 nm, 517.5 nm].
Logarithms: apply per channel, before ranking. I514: 1.75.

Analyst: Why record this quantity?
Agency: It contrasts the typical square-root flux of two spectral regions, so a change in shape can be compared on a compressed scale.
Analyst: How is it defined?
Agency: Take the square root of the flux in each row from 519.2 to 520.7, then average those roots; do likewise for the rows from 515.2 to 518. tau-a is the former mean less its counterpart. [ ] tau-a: 0.12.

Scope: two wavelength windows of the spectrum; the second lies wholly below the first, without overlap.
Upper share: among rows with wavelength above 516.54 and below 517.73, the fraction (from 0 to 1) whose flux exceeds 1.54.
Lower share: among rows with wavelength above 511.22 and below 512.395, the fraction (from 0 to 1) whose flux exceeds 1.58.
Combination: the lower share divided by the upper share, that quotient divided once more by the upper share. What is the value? 100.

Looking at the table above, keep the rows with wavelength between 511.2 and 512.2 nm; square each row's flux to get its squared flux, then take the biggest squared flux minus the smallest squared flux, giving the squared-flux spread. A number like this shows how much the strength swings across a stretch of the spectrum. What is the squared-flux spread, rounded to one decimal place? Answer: 1.0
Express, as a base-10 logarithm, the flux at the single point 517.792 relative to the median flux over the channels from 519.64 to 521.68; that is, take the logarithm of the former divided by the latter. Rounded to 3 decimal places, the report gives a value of -0.043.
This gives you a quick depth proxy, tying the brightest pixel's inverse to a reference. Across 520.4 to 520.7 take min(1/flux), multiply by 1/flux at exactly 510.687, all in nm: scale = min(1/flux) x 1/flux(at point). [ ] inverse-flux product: 0.391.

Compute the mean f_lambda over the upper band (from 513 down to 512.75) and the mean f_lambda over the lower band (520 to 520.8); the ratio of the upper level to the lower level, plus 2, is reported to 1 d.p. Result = 3.0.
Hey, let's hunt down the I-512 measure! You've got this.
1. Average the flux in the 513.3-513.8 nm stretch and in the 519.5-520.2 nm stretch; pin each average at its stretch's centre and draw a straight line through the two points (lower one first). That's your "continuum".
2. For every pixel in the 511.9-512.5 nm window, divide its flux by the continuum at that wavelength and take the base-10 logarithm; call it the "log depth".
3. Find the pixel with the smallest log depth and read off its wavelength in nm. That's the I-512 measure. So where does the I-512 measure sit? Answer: 512.454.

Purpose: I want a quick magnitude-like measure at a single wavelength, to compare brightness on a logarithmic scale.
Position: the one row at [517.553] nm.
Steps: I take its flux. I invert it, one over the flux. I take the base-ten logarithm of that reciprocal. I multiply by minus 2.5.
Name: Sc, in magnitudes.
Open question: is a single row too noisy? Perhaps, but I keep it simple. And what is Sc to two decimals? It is 0.18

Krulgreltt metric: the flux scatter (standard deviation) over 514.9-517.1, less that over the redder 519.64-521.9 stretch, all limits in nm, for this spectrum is 0.08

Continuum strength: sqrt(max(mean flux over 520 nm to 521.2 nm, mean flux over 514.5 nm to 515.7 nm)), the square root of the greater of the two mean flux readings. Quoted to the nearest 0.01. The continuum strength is 1.29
